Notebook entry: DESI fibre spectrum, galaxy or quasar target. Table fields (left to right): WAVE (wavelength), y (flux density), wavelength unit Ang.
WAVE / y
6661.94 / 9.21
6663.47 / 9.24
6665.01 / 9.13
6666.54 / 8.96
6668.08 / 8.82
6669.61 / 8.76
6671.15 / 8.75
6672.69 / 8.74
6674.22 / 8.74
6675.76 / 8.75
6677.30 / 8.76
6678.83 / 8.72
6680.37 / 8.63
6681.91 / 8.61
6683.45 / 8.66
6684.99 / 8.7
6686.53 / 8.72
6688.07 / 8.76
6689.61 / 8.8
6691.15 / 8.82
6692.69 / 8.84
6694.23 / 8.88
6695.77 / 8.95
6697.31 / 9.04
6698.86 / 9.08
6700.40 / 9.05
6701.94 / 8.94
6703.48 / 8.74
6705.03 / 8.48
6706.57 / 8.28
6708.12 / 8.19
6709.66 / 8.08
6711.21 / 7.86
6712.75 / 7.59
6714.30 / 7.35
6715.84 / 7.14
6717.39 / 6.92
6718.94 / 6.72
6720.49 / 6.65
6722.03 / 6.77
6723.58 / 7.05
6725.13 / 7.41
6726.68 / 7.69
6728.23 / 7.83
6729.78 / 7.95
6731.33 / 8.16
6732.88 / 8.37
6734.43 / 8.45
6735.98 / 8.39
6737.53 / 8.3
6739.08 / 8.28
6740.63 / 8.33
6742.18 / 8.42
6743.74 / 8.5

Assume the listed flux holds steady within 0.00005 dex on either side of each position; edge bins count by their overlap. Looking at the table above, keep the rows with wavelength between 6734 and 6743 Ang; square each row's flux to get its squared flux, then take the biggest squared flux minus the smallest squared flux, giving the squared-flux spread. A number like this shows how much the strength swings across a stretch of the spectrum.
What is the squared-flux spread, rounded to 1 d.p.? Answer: 2.8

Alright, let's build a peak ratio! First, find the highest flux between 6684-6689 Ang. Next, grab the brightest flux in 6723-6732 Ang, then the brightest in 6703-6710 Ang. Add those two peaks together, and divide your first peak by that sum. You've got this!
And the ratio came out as 0.518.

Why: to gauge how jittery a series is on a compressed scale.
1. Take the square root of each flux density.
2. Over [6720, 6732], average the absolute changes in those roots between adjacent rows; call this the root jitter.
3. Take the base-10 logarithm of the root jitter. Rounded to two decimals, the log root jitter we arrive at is -1.40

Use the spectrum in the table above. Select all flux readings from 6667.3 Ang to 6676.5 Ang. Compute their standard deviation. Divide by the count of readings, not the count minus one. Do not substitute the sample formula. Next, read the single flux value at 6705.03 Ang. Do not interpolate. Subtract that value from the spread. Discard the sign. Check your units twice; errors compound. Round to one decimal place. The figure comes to 8.5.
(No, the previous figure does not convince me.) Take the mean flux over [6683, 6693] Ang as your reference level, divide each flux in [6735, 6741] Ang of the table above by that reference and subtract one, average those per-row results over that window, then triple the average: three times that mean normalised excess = -0.15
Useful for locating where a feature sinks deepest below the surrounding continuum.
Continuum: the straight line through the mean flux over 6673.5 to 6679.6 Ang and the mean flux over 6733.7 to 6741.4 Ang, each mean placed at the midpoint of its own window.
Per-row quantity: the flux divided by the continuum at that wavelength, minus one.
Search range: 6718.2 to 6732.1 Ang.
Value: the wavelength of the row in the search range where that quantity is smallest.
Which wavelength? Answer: 6720.49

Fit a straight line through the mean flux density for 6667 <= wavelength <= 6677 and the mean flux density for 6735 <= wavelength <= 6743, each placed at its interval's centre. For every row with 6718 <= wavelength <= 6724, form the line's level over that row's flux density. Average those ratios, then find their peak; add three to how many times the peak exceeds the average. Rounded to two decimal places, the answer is 4.02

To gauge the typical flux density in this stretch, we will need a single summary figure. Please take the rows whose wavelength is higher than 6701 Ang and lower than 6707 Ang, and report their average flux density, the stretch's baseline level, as 8.6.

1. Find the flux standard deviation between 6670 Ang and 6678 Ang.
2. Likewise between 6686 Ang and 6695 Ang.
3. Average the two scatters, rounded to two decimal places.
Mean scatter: 0.03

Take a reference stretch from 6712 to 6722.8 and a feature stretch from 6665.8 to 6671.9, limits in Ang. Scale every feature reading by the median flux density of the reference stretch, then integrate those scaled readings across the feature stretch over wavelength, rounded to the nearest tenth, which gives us 7.8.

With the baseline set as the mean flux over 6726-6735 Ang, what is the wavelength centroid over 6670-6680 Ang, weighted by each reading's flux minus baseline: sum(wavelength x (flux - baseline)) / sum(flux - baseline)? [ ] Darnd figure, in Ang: 6675.0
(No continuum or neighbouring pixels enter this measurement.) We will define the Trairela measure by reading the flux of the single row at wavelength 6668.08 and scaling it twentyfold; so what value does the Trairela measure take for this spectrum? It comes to 176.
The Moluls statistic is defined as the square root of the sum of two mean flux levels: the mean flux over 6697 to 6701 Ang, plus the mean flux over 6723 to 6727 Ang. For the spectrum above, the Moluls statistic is 4.05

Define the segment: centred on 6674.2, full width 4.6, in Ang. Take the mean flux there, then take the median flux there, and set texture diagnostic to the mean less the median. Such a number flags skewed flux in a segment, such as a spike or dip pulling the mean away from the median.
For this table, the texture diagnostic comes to 0.003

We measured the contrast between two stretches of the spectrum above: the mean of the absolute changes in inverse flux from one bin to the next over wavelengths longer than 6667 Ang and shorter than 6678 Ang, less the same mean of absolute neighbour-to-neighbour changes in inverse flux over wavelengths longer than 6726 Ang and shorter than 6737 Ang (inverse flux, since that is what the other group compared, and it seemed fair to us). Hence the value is -0.0019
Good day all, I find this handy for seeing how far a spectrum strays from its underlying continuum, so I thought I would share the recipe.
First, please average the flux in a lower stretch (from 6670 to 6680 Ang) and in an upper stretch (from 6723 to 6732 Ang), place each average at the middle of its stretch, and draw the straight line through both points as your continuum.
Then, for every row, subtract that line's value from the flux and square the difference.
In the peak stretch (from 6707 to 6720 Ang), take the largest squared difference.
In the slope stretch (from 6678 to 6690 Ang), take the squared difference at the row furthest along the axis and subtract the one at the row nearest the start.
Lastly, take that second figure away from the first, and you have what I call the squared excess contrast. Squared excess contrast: 1.2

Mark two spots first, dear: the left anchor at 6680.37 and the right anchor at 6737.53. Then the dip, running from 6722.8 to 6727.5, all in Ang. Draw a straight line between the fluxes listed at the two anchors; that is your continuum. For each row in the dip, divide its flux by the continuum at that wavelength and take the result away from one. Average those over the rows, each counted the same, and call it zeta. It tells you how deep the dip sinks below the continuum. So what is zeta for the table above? 0.12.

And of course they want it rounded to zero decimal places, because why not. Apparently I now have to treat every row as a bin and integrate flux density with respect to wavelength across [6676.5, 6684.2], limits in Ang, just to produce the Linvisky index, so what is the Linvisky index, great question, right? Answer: 67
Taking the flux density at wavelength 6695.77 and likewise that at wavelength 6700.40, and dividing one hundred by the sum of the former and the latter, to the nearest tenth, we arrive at 5.6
